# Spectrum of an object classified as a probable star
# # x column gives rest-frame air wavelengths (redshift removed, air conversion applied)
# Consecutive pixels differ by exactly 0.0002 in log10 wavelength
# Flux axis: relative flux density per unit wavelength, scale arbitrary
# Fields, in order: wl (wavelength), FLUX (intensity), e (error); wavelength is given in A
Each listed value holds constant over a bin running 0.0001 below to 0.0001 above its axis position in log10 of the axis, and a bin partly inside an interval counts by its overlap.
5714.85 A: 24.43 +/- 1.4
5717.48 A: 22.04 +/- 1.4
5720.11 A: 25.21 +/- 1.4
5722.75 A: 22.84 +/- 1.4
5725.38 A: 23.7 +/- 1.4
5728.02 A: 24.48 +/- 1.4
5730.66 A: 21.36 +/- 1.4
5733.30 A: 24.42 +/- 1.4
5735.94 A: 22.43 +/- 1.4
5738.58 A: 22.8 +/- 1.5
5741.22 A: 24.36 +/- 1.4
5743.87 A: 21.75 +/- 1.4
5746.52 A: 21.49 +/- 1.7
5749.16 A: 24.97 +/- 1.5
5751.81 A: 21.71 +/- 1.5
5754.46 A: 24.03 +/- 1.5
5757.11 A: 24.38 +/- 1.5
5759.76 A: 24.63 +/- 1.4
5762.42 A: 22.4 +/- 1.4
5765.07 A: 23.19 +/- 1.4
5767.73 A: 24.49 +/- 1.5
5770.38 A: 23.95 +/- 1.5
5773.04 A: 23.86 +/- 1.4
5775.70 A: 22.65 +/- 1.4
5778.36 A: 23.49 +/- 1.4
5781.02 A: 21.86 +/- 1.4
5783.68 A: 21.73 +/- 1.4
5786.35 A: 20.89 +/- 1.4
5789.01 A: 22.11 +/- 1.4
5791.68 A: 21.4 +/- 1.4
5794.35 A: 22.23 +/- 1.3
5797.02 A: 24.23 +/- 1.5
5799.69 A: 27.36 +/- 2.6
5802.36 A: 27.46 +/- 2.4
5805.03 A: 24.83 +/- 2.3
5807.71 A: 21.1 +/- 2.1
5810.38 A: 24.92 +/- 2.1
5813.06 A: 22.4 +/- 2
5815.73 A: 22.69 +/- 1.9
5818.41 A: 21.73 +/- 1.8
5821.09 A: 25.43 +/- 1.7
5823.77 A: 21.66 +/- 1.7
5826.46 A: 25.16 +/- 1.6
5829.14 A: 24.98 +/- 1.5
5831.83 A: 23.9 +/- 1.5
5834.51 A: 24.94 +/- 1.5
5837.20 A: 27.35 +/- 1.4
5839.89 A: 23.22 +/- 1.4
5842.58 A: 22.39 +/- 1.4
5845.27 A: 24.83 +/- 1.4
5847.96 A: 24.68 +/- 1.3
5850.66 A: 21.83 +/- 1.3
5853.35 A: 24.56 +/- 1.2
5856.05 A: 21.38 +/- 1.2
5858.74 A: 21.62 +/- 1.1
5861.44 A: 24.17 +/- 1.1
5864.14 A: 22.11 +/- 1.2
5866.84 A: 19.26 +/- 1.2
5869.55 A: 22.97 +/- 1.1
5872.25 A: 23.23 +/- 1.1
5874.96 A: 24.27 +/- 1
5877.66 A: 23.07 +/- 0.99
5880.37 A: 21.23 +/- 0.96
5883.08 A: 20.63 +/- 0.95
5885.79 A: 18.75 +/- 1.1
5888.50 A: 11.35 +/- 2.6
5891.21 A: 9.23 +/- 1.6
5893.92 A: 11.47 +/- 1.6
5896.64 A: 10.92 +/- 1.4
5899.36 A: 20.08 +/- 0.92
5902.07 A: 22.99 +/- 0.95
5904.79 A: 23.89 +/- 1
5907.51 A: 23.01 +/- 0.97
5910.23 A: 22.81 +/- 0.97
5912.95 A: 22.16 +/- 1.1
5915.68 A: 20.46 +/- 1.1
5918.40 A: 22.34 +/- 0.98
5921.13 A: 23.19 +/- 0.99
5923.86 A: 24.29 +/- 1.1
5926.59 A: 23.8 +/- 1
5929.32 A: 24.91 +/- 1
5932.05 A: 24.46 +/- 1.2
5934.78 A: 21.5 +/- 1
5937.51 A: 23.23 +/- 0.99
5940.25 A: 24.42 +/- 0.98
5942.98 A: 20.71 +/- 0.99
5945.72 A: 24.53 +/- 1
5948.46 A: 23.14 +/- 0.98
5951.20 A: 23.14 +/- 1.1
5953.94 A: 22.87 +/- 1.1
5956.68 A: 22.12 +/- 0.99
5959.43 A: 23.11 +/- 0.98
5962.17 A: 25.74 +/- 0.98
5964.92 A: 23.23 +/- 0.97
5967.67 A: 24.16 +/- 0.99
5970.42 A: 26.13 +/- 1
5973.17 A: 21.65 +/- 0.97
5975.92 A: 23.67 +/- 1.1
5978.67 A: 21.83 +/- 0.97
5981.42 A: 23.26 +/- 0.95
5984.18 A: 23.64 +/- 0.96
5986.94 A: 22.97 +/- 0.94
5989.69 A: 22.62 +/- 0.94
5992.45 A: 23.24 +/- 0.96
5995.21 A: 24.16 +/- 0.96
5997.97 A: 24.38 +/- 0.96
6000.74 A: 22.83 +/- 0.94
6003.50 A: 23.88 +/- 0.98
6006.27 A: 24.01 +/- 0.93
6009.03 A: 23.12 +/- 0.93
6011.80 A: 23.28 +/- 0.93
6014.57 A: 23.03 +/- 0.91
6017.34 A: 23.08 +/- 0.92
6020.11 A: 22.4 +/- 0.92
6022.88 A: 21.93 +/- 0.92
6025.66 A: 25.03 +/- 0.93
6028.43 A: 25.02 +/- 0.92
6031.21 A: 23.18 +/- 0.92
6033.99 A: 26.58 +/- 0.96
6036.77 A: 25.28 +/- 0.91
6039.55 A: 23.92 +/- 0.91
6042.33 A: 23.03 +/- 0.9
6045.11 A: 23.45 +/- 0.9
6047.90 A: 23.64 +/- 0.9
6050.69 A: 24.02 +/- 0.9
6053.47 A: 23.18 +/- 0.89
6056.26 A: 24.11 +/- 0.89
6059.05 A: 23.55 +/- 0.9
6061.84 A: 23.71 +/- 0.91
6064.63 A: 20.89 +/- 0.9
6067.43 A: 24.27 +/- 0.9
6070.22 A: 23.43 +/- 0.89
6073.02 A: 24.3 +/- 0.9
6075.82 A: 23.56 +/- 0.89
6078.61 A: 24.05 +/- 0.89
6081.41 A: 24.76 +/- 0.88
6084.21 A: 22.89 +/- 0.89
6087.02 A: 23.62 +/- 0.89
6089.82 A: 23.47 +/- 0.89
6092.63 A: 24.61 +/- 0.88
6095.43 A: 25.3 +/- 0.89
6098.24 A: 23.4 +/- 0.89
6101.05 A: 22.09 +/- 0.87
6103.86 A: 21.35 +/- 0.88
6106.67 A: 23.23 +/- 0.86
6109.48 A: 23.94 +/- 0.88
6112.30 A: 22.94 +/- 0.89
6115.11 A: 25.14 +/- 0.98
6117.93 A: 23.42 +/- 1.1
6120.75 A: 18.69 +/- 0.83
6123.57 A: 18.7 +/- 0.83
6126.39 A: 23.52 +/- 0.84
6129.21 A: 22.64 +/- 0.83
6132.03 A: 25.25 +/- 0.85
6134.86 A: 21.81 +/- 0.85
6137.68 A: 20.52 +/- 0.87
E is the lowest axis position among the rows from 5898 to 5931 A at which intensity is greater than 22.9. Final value 5902.07 A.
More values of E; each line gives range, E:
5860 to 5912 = 5861.44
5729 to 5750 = 5733.30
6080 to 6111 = 6081.41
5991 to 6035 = 5992.45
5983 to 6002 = 5984.18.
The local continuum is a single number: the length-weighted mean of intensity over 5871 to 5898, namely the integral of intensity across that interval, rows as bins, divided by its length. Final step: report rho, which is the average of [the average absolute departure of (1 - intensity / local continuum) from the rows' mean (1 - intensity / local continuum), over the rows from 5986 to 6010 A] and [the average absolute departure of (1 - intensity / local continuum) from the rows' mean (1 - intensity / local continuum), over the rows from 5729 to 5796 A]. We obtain 0.05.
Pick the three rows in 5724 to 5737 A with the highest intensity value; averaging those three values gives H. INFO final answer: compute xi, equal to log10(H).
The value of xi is 1.38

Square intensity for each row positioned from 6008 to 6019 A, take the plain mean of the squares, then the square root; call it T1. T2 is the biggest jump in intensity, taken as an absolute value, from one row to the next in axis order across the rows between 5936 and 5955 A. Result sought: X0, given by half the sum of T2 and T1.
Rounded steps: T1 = 23.1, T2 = 3.8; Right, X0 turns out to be 13.5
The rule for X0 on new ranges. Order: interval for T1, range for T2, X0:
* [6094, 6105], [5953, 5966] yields 12.9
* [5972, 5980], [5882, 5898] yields 14.9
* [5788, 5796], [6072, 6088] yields 11.9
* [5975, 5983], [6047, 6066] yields 12.9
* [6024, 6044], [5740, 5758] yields 14.0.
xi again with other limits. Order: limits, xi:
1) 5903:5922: 1.37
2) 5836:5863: 1.41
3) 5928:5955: 1.39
